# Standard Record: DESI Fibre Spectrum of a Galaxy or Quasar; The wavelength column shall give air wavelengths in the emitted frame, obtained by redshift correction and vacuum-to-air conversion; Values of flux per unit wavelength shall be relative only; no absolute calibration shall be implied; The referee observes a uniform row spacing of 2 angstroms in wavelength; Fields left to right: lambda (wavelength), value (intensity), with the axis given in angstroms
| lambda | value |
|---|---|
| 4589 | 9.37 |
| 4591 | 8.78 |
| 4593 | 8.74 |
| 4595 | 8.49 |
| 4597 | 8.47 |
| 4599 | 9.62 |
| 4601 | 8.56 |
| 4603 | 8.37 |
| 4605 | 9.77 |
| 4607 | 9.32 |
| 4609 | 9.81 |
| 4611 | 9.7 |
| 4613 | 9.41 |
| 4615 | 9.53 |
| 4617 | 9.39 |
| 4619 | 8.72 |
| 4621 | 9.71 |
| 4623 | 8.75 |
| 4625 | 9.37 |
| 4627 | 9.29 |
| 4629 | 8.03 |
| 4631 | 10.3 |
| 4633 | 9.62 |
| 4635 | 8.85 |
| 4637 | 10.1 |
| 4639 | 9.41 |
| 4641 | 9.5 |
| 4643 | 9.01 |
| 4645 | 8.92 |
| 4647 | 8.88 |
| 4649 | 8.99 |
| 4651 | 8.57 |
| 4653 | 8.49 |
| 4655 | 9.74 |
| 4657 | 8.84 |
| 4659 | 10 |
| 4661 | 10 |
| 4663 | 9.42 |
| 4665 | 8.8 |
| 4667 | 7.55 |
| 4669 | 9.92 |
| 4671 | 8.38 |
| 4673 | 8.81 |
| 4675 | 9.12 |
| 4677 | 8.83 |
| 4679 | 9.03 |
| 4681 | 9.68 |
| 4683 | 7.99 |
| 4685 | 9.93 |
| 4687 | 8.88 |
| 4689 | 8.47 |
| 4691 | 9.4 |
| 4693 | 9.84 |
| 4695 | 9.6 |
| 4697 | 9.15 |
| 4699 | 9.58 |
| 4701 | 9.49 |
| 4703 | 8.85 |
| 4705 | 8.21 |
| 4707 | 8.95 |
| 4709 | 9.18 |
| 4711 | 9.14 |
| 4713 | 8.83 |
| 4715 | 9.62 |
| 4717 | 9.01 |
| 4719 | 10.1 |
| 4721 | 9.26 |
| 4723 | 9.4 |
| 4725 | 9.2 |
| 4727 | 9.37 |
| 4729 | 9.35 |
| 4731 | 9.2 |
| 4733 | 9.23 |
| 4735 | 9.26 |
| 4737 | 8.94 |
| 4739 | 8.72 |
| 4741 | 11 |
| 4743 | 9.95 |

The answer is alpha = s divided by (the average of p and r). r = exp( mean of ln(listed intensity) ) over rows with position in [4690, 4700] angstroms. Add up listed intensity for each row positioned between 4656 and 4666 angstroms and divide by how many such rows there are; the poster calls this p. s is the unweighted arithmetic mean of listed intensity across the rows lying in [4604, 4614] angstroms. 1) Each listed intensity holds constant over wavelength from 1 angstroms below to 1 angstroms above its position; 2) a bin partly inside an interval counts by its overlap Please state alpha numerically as 1.01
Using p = 9.41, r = 9.51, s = 9.6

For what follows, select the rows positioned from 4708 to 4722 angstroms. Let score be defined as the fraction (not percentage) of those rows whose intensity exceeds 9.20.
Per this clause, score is 0.4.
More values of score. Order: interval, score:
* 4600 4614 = 0.7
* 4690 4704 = 0.7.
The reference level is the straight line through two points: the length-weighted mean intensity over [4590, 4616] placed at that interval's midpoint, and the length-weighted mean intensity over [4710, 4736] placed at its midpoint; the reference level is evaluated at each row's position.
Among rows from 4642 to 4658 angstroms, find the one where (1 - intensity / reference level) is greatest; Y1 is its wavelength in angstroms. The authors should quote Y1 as 4653 angstroms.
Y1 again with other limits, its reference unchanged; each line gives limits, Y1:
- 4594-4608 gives 4603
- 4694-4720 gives 4705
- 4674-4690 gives 4683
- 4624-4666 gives 4629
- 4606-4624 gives 4619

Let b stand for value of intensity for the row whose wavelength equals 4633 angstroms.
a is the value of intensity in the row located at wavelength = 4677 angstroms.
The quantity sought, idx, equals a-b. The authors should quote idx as -0.8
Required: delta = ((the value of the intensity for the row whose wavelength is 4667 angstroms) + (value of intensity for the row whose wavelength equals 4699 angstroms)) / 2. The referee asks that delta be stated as 8.6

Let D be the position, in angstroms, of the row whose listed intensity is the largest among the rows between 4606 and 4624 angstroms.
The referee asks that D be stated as 4609 angstroms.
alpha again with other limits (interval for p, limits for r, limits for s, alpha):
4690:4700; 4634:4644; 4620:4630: 0.96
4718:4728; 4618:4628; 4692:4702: 1.02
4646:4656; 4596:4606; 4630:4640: 1.08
